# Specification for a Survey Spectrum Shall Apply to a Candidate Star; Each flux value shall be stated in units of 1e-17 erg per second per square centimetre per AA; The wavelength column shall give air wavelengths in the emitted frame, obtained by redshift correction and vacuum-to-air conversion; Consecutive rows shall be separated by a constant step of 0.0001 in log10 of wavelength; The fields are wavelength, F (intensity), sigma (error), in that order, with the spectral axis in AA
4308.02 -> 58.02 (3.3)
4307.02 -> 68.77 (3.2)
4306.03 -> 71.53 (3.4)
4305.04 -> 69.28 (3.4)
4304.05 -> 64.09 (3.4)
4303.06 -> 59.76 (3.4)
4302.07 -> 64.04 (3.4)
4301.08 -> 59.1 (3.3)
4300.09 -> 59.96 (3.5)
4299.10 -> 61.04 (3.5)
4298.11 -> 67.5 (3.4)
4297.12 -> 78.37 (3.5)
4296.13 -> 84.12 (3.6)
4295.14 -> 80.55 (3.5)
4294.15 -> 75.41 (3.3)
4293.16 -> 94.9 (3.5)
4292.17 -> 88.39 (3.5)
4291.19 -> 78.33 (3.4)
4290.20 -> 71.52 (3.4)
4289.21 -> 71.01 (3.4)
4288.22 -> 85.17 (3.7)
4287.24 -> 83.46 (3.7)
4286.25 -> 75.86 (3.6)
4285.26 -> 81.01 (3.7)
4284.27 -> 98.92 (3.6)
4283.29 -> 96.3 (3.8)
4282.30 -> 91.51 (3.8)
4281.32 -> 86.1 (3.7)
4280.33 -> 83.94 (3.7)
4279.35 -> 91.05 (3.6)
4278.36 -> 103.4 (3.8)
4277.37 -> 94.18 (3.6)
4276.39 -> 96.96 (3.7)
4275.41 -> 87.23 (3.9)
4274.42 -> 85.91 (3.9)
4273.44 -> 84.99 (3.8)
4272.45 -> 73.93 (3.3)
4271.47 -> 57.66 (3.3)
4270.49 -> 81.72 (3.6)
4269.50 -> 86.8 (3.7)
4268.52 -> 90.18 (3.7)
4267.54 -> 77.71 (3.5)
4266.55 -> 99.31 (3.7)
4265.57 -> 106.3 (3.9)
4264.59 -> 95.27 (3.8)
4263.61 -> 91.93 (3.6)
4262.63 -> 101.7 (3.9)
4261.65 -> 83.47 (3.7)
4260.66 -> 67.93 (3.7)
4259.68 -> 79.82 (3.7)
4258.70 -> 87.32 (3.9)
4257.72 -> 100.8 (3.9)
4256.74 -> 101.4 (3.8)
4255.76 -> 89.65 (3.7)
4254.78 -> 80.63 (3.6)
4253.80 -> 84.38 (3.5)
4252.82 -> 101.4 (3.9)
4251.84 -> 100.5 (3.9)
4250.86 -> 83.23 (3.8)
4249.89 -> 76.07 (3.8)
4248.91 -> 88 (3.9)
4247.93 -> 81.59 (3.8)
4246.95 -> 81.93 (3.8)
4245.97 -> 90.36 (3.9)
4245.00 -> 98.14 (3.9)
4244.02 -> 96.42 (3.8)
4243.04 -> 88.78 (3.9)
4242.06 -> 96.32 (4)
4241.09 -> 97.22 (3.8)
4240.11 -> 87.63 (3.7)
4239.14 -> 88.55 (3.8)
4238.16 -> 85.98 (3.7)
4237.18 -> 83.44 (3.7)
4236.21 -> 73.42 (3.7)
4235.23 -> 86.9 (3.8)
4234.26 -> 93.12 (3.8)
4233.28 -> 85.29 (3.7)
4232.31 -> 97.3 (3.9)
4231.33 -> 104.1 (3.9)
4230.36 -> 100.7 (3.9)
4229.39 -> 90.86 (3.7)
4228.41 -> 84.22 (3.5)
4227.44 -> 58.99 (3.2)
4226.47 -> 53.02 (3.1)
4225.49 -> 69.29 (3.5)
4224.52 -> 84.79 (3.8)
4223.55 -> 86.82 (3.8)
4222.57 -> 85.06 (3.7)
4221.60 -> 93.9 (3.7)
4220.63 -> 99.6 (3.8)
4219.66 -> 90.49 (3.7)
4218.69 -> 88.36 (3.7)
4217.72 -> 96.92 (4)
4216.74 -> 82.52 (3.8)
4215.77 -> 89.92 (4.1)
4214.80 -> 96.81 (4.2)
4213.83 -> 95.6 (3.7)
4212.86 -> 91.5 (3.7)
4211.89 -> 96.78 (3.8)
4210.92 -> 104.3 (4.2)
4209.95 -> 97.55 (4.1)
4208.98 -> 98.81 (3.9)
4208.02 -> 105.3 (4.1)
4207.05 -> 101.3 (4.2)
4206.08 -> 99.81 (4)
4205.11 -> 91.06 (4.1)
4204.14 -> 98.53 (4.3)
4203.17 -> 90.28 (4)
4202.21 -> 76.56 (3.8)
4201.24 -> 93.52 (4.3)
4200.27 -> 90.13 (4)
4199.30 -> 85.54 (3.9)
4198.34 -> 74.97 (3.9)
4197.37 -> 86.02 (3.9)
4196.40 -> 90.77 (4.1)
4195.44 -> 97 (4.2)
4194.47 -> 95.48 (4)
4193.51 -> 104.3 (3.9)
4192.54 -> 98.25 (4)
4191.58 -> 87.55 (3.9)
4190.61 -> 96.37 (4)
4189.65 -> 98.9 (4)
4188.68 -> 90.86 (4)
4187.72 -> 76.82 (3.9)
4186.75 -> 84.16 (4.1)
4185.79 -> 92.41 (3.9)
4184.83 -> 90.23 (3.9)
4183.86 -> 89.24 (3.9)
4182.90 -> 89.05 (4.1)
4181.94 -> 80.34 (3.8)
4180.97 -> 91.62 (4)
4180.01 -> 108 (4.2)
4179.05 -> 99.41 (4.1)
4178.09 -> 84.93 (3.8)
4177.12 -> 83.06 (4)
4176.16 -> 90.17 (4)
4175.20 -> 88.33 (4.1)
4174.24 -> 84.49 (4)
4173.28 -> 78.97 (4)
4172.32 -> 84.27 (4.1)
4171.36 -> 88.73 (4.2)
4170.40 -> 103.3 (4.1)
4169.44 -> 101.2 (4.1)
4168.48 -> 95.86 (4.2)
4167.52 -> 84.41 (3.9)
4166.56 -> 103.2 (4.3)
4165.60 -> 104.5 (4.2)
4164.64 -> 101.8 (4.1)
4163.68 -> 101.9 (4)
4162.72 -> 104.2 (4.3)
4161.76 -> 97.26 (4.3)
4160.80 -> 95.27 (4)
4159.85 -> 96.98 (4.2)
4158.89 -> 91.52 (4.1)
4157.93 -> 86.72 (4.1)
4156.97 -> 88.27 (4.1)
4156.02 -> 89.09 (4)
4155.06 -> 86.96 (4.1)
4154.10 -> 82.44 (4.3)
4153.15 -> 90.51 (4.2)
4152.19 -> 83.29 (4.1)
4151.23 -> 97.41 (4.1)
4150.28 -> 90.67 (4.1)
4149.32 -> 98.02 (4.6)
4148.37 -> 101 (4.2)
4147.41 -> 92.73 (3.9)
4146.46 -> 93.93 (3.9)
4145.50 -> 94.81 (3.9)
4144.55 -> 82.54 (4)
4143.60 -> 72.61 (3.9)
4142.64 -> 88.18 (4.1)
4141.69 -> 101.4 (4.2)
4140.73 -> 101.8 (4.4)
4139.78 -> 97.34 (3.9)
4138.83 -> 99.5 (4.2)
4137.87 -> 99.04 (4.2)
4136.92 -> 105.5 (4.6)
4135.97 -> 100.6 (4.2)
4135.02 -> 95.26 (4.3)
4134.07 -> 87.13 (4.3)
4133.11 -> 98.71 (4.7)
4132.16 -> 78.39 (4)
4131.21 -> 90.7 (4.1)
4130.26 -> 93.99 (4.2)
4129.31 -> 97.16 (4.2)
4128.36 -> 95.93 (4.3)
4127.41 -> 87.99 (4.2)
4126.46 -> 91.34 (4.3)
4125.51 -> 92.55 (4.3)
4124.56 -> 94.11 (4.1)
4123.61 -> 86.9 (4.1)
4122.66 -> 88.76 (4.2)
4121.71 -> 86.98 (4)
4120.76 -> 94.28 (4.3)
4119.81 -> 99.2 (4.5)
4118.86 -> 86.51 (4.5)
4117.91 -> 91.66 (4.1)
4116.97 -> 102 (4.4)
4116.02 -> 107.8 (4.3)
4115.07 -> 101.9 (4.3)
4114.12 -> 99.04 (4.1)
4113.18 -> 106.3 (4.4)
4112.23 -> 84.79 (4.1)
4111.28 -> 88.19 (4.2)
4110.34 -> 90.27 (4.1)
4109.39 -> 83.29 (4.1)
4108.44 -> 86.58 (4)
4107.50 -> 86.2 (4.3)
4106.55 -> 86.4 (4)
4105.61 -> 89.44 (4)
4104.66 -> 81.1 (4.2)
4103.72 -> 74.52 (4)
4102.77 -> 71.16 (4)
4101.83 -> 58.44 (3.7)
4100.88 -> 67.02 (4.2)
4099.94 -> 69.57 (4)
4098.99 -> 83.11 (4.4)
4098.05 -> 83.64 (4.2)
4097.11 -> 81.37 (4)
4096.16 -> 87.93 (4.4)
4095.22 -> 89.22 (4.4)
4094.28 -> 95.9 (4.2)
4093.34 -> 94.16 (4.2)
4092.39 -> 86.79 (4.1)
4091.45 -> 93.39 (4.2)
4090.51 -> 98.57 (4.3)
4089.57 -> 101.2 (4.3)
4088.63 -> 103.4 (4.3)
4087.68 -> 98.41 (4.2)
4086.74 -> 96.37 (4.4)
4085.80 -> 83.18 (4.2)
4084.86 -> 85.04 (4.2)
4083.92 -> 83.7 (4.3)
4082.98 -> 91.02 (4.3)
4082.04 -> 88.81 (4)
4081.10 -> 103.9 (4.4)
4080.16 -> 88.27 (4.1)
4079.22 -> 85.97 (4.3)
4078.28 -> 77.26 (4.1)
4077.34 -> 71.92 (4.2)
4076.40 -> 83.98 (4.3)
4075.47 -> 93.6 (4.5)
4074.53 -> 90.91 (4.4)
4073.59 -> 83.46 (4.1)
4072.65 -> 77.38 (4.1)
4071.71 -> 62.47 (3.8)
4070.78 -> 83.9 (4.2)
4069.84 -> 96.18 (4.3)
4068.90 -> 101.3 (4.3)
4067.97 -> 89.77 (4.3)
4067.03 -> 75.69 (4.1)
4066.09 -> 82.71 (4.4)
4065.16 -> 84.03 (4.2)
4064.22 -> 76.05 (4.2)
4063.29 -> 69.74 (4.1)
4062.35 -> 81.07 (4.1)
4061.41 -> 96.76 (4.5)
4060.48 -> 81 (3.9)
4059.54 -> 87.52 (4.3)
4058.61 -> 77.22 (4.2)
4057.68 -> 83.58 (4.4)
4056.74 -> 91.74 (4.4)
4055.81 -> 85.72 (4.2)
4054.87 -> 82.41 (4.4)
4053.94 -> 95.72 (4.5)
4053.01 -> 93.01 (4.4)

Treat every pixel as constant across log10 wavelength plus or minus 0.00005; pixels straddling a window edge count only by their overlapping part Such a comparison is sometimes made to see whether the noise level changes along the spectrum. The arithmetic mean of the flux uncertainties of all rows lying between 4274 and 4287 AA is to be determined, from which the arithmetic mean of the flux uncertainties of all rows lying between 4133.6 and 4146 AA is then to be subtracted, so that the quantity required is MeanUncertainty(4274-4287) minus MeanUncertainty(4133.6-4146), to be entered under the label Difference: -0.45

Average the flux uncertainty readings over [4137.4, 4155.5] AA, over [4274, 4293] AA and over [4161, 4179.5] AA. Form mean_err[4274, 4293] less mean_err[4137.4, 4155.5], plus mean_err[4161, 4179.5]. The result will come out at 3.63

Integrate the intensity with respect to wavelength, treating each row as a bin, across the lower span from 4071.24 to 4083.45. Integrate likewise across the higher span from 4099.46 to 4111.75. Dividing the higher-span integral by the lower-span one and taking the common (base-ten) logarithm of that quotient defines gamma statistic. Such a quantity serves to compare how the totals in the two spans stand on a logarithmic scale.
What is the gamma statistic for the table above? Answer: -0.02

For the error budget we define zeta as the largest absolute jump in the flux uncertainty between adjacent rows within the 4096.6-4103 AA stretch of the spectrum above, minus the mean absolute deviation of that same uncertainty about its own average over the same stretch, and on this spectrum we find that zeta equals 0.33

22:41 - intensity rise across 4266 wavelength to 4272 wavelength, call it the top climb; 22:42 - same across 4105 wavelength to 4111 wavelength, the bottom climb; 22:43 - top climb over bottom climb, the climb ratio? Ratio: -50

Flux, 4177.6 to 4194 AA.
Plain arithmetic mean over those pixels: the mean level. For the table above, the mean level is 92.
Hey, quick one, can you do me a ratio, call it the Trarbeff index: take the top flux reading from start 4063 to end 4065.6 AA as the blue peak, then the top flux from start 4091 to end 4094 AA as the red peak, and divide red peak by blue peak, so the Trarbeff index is 1.12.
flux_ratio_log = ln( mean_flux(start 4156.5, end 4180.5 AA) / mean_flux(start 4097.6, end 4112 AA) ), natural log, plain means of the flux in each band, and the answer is 0.16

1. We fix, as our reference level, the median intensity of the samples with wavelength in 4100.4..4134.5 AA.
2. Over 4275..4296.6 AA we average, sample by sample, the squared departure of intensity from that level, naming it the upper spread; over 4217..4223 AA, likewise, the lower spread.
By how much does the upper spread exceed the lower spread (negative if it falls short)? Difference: 48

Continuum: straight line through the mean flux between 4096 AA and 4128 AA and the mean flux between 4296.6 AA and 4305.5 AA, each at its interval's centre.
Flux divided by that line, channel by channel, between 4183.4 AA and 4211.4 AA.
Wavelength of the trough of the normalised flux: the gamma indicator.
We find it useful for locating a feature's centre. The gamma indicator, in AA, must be 4198.34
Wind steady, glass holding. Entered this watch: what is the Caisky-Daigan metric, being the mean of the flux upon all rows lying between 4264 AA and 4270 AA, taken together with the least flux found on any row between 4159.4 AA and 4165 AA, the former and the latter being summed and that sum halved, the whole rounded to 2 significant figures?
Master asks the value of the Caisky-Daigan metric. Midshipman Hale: 94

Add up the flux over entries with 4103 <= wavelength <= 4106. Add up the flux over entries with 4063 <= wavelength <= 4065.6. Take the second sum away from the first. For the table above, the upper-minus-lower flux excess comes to 15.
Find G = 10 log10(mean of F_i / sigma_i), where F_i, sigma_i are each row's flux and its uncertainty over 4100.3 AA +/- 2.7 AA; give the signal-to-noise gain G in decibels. 12.5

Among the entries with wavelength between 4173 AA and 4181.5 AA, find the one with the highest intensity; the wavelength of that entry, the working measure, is 4180.01 AA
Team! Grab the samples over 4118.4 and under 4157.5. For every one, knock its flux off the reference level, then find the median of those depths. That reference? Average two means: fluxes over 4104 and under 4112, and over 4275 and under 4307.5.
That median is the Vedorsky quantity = -10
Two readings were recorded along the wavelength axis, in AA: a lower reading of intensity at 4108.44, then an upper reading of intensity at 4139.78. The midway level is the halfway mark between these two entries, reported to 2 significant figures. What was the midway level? 92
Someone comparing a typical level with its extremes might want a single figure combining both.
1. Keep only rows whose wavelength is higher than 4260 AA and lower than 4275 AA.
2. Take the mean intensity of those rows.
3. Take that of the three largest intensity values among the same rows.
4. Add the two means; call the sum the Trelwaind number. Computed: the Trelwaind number 188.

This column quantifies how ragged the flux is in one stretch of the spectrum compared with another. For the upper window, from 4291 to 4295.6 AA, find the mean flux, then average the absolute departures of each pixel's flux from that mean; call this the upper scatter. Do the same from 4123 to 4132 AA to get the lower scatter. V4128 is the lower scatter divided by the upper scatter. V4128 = 0.42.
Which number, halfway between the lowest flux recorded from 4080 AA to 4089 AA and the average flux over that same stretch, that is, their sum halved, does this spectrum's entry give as 88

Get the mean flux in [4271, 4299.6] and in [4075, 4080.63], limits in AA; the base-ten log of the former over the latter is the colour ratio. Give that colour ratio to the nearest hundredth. 0.00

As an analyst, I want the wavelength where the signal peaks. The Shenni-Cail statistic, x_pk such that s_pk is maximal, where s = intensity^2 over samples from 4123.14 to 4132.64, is 4129.31 AA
